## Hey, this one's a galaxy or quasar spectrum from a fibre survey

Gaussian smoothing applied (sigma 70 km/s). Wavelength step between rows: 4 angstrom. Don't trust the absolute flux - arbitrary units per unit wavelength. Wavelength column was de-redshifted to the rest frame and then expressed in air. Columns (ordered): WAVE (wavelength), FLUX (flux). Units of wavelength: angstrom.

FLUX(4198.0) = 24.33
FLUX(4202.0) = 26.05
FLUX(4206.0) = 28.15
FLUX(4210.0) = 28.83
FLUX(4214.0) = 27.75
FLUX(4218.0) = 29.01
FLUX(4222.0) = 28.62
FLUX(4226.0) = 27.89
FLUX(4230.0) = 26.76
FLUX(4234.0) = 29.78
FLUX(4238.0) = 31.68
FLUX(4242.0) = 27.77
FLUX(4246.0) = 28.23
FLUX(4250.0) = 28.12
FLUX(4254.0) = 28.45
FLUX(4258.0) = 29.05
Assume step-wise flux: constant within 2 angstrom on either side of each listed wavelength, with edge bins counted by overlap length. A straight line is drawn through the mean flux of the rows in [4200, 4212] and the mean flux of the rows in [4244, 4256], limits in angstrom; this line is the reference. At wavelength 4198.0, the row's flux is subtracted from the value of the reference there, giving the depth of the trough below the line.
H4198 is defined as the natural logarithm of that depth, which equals 1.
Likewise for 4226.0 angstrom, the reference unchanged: -3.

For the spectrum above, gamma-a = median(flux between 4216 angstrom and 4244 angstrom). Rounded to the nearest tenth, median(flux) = 28.6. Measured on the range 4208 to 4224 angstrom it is 28.7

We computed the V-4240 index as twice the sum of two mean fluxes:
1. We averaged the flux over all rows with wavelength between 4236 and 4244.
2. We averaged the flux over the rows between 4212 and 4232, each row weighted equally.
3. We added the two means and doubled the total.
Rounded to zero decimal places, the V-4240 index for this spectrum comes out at 115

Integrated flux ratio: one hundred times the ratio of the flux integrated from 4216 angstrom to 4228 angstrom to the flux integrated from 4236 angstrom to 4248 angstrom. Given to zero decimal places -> 98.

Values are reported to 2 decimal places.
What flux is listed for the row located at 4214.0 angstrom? 27.75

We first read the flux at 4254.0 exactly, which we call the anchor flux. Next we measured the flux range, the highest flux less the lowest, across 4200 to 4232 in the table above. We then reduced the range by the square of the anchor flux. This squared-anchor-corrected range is -806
